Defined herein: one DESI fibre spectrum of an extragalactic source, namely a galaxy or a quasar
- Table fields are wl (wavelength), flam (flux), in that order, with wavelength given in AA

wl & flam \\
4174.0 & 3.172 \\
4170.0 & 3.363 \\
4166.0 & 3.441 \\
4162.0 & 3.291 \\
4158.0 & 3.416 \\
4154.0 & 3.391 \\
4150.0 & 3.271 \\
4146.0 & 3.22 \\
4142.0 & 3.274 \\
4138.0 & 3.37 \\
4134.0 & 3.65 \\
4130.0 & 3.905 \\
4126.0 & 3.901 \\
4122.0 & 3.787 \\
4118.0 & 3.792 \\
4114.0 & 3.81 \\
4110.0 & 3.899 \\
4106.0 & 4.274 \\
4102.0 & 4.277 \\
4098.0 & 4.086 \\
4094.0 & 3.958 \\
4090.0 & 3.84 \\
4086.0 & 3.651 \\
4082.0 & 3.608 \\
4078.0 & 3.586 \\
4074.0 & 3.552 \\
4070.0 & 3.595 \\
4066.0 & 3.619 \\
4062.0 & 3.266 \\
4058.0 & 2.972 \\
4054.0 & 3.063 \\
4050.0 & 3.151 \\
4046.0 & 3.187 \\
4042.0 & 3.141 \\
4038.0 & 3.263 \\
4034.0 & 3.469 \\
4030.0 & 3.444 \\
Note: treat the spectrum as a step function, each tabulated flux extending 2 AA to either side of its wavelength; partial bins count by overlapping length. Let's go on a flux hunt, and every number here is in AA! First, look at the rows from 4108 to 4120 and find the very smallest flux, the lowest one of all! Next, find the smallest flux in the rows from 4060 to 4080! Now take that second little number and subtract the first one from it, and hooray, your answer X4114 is -0.53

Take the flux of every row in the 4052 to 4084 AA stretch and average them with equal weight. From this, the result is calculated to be 3.41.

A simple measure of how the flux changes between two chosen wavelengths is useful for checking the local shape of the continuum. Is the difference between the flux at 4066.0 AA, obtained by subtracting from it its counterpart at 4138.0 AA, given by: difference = 0.2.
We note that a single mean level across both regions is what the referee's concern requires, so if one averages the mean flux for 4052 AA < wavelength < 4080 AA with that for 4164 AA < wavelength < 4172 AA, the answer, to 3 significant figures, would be 3.39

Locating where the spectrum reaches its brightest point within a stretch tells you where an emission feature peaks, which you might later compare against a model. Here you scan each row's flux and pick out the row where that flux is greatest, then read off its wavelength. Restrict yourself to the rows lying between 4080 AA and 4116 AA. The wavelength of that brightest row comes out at 4102.0 AA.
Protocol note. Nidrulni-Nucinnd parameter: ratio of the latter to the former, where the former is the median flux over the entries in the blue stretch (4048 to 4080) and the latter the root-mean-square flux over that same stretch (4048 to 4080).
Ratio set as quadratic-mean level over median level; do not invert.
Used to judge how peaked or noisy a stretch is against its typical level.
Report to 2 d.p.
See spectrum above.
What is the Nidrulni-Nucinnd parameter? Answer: 0.99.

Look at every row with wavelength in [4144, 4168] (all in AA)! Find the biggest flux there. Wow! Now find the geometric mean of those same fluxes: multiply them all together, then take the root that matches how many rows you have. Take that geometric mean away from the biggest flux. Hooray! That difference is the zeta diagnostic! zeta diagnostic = 0.10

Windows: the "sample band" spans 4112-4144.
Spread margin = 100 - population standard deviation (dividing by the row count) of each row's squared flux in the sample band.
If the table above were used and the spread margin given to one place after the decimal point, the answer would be 98.4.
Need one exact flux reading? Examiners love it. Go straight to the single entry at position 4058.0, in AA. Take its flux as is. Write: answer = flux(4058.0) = 2.972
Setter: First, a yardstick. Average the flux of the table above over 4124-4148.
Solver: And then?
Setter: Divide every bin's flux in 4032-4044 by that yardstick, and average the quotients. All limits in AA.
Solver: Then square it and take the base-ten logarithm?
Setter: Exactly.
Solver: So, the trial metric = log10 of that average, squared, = -0.07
